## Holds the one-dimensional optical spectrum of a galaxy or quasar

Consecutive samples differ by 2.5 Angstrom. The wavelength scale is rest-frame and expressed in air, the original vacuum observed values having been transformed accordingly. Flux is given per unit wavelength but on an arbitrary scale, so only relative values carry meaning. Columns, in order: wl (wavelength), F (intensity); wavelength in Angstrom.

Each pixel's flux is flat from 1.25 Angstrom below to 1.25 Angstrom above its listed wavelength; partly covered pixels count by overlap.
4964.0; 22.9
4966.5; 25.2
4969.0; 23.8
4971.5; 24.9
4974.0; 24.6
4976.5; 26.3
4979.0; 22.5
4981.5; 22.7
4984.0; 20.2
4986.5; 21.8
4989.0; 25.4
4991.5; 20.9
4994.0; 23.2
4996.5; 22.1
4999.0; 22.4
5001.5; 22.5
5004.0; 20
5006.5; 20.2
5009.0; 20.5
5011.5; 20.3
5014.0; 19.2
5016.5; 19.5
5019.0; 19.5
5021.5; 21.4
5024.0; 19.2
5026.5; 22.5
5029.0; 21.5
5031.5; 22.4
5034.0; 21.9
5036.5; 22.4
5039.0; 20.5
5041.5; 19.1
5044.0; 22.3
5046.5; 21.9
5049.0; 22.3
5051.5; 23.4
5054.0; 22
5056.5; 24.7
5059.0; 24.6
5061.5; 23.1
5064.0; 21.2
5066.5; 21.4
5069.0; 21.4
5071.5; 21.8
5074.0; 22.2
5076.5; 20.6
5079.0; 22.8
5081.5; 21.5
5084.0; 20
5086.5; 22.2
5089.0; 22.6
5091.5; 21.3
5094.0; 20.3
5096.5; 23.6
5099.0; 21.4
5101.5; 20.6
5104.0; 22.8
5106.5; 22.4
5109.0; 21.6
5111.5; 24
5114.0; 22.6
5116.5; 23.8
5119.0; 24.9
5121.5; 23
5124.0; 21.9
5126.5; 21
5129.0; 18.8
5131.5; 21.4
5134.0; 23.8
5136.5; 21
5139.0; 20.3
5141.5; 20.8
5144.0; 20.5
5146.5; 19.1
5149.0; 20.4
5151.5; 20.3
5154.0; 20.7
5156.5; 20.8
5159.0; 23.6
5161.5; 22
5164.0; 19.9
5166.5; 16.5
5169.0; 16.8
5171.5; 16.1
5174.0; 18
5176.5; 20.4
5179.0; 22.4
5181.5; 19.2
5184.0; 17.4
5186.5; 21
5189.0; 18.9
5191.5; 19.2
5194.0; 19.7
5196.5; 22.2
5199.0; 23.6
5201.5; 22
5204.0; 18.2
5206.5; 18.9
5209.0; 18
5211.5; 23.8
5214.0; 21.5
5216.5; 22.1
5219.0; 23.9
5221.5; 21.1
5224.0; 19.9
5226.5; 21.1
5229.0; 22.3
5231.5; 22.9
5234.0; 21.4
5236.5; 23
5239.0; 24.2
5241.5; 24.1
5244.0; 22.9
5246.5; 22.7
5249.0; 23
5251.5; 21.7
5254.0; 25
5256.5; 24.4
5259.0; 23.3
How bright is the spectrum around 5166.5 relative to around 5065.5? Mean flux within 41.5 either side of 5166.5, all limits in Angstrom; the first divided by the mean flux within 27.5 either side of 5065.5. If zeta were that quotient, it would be 0.918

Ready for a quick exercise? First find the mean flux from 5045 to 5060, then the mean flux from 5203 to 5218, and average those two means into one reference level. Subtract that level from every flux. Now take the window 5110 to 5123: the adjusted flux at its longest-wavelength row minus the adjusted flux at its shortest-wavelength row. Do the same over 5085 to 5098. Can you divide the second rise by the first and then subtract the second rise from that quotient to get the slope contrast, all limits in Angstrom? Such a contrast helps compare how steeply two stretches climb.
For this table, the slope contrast -2.8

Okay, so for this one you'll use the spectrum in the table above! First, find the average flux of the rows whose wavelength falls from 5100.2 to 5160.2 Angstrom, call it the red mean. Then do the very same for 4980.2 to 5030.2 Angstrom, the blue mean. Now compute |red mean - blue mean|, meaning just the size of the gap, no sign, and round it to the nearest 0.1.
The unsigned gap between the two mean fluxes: 0.4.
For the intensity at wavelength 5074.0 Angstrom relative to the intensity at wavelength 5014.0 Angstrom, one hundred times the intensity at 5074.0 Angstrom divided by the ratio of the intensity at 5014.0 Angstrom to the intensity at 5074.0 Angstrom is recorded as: 2567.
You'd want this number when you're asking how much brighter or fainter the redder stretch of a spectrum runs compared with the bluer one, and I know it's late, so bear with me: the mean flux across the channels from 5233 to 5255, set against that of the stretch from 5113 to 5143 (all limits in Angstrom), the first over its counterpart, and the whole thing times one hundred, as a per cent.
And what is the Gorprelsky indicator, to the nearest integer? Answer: 105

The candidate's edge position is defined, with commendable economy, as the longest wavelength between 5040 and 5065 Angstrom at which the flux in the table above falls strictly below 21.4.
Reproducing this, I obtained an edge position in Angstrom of 5064.0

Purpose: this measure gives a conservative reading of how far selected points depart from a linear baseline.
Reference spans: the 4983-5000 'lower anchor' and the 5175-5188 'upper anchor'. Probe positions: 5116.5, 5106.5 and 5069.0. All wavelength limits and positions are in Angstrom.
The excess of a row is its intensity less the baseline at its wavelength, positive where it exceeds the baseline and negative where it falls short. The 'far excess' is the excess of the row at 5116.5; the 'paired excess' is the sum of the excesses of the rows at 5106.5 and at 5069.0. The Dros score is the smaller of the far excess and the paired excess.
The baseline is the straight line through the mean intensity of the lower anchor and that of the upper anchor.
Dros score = 1.5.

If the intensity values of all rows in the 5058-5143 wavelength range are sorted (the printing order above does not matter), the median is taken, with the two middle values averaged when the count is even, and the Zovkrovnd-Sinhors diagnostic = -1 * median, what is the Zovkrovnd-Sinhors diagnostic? -21.7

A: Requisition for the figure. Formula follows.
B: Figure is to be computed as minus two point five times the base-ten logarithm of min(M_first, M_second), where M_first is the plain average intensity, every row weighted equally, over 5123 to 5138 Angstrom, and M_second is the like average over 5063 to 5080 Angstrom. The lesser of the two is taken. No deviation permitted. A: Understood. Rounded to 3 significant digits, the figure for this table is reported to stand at -3.32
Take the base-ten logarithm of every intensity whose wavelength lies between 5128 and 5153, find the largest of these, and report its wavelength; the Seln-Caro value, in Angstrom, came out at 5134.0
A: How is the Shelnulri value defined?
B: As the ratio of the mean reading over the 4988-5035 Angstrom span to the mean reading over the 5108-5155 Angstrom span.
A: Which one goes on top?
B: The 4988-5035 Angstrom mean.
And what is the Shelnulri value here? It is 0.99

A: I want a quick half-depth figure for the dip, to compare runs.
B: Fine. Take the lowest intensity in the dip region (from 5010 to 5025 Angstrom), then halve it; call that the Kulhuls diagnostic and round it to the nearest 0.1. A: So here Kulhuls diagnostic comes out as 9.6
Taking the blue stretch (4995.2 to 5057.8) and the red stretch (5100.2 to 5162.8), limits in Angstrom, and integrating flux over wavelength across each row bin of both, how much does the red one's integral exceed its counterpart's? 21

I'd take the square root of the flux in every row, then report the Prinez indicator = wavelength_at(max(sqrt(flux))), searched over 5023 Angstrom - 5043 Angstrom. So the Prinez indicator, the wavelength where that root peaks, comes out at 5026.5 Angstrom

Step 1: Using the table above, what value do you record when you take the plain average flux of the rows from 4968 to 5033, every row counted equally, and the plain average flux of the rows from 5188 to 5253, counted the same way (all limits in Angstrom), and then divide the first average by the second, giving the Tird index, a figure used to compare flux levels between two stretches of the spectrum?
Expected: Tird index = 1.01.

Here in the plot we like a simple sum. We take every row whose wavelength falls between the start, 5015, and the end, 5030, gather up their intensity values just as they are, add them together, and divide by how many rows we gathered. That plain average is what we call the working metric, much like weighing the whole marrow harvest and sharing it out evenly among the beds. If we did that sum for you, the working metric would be 20.6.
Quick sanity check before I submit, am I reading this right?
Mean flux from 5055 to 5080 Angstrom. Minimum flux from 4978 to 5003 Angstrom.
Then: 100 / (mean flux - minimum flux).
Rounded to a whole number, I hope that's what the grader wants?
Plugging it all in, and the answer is 46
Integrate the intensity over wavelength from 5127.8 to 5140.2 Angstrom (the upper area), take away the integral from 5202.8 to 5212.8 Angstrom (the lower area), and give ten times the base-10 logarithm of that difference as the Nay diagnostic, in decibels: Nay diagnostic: 18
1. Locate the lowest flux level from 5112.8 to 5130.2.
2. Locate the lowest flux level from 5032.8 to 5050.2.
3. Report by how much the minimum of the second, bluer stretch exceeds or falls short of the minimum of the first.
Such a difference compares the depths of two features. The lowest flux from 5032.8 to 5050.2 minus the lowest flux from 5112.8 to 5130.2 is 0.3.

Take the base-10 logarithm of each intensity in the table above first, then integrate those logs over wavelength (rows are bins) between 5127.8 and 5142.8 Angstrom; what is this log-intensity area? 19.8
